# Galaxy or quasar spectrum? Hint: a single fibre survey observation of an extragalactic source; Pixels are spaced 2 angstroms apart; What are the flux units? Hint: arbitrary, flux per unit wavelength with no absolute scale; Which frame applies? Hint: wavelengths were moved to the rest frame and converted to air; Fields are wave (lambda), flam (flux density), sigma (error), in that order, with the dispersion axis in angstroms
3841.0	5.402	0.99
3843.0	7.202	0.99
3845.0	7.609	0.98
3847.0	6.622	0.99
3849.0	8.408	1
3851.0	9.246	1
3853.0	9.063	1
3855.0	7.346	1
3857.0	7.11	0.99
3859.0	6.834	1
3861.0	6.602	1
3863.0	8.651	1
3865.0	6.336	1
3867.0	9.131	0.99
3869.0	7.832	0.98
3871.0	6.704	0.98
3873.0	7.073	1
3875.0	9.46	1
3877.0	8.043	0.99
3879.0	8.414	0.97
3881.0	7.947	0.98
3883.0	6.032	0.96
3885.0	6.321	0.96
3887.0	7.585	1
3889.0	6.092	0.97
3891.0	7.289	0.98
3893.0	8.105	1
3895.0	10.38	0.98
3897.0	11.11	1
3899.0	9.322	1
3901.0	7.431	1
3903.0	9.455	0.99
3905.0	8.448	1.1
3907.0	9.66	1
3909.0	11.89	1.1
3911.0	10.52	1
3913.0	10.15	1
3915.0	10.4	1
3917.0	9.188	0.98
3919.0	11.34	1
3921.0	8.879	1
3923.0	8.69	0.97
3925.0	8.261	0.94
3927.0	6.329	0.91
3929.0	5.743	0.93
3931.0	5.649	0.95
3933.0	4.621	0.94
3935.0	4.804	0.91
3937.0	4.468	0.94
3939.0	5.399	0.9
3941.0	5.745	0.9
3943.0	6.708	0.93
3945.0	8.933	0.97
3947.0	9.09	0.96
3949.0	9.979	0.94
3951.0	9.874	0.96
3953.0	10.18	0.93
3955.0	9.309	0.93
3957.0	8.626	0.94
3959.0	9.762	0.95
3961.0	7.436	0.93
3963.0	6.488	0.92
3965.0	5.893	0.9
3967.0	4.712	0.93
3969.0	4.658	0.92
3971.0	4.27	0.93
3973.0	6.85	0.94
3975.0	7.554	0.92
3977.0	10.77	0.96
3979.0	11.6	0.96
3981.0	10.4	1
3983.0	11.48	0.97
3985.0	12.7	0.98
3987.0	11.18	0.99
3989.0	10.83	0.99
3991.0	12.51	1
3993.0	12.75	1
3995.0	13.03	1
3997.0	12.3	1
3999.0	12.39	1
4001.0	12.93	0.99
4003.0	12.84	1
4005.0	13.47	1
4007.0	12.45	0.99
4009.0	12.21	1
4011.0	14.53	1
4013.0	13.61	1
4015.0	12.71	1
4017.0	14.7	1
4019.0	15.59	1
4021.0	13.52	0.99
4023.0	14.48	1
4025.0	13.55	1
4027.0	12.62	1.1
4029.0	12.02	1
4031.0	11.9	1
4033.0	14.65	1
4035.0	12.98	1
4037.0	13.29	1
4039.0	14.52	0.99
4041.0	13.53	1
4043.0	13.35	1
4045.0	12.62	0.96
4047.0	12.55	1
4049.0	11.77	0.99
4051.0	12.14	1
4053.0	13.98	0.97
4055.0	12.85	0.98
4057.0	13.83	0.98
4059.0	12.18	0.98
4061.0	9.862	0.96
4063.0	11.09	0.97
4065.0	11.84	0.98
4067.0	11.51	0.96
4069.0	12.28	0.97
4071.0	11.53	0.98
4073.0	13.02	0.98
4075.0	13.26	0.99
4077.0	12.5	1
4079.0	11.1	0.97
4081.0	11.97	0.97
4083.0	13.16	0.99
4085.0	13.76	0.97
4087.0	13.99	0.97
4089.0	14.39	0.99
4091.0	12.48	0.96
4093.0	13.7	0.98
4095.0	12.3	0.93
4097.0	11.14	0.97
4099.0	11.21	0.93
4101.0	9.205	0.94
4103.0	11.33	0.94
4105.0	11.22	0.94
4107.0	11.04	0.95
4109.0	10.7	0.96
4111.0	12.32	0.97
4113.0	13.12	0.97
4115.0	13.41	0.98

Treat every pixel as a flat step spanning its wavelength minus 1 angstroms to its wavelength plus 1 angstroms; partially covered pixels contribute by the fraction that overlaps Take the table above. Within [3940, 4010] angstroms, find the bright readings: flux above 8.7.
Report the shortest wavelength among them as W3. 3945.0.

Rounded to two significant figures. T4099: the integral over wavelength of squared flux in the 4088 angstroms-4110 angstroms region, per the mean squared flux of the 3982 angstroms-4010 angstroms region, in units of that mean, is 20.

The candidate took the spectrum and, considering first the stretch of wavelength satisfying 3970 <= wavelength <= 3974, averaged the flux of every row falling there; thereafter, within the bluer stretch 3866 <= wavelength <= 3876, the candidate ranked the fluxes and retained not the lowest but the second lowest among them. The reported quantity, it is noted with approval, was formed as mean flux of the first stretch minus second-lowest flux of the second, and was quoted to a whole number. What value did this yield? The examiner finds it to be -2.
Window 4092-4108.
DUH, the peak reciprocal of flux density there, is 0.11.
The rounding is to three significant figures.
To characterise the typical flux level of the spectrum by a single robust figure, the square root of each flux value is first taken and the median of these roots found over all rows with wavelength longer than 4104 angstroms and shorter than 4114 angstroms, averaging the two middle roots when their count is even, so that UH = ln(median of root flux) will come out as 1.21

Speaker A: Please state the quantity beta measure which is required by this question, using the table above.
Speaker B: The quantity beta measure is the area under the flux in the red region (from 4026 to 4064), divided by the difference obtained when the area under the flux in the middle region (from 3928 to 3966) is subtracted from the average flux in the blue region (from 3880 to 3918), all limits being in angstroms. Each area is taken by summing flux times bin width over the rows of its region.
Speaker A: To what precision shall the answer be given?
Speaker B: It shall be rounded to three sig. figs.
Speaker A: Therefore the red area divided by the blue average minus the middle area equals -1.80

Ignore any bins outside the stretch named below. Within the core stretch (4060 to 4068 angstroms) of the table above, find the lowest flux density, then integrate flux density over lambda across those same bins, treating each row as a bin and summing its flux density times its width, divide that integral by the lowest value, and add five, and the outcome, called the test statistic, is 14.0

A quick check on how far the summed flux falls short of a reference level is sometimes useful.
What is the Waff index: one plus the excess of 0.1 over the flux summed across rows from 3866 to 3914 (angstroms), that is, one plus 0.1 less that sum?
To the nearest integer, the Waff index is -203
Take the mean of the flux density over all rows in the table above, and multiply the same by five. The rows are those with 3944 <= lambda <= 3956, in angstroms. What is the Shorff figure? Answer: 48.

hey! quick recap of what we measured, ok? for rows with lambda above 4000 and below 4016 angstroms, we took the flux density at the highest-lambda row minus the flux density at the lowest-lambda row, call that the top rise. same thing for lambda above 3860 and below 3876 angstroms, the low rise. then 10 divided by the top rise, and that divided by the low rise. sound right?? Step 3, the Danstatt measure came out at -16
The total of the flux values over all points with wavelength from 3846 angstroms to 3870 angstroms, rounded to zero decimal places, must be 93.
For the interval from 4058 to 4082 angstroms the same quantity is 142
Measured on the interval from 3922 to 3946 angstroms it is 75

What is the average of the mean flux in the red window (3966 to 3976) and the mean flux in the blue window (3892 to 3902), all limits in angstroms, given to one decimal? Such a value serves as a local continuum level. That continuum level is 7.4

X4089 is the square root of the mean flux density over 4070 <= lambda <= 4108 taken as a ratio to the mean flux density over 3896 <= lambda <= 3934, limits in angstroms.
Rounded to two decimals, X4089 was 1.18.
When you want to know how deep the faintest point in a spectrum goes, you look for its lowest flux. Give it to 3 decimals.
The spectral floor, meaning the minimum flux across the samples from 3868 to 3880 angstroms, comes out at 6.704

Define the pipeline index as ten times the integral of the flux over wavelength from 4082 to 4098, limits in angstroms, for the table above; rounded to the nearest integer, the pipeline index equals 2098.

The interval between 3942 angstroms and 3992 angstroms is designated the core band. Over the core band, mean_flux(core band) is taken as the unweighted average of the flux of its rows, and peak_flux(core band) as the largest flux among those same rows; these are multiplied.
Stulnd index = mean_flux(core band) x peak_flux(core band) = 113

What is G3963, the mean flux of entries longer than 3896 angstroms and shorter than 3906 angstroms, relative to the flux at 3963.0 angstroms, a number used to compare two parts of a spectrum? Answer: 1.41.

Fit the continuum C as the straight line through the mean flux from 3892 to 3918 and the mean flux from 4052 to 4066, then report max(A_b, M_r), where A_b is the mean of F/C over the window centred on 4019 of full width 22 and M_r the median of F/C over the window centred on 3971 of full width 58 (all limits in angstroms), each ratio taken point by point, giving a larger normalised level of 1.17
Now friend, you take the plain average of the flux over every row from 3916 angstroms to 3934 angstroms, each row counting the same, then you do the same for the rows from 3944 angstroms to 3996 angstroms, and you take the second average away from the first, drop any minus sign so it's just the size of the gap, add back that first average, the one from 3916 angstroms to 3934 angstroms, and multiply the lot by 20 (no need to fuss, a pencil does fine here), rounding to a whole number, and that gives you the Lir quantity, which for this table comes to 185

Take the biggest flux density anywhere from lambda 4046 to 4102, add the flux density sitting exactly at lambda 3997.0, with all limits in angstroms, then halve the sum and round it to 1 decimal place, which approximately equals 13.3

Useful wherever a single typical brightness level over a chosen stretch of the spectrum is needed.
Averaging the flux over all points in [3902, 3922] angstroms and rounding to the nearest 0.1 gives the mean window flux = 10.0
